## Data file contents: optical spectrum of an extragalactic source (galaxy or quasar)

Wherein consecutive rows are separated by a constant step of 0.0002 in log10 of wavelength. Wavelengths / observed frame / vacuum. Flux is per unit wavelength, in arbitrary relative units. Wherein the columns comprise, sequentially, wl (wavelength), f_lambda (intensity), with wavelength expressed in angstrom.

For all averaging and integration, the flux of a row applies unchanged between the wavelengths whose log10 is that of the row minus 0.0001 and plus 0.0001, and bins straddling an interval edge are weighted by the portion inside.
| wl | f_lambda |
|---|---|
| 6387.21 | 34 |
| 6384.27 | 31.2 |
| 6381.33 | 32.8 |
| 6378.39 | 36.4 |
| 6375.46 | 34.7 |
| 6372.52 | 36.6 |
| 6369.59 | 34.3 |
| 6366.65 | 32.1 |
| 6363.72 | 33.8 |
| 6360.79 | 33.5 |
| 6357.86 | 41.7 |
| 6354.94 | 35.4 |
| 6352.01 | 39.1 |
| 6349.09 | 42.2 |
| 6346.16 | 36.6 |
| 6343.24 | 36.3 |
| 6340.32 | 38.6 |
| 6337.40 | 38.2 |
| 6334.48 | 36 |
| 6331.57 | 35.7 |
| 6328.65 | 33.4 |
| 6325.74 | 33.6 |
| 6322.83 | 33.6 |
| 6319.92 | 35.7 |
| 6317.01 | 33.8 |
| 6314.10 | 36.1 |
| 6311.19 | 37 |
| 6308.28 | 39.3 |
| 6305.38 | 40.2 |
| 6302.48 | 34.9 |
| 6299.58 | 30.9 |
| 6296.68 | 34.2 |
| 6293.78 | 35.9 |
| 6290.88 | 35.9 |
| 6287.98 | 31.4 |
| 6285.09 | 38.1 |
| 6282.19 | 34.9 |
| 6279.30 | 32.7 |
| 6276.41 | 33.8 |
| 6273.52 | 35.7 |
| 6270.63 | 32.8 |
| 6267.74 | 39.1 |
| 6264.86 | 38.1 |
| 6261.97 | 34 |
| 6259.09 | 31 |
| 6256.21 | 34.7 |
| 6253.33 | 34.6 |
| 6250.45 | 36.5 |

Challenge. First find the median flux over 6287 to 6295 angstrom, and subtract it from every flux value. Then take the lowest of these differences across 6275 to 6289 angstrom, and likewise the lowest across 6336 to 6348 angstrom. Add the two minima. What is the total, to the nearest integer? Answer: -4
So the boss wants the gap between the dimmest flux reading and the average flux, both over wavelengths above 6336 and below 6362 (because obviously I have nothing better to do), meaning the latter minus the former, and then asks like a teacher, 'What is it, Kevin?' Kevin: 4.5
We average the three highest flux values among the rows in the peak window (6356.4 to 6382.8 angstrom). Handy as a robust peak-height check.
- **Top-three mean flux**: 38.2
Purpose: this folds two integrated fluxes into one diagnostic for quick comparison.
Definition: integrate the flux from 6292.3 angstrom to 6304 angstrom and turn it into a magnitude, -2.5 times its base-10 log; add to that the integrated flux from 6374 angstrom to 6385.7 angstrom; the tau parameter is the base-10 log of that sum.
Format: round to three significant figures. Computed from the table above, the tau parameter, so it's 2.59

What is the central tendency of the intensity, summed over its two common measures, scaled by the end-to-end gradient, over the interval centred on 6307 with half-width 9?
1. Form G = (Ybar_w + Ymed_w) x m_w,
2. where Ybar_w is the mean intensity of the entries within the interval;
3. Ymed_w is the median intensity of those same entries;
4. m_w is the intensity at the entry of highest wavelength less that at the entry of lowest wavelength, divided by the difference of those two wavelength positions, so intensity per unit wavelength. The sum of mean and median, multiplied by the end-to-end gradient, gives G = 26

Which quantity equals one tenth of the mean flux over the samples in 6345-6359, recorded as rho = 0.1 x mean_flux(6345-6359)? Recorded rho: 3.90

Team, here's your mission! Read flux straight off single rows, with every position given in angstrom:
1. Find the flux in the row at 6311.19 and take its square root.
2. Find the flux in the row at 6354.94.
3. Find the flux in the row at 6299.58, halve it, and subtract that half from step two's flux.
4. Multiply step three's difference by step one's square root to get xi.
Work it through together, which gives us 121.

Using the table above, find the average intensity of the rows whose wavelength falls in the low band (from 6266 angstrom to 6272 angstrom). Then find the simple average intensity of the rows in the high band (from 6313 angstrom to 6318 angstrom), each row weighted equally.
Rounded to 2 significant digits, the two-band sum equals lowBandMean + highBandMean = 71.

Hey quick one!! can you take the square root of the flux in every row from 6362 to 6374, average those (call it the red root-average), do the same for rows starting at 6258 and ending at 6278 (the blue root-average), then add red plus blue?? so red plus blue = 11.8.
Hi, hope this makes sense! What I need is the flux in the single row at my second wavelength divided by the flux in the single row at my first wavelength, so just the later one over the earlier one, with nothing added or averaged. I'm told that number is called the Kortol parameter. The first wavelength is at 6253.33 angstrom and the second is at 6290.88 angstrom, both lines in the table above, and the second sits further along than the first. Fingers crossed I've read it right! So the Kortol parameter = 1.04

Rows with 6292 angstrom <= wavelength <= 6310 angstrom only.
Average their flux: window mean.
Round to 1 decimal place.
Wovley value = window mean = 35.9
